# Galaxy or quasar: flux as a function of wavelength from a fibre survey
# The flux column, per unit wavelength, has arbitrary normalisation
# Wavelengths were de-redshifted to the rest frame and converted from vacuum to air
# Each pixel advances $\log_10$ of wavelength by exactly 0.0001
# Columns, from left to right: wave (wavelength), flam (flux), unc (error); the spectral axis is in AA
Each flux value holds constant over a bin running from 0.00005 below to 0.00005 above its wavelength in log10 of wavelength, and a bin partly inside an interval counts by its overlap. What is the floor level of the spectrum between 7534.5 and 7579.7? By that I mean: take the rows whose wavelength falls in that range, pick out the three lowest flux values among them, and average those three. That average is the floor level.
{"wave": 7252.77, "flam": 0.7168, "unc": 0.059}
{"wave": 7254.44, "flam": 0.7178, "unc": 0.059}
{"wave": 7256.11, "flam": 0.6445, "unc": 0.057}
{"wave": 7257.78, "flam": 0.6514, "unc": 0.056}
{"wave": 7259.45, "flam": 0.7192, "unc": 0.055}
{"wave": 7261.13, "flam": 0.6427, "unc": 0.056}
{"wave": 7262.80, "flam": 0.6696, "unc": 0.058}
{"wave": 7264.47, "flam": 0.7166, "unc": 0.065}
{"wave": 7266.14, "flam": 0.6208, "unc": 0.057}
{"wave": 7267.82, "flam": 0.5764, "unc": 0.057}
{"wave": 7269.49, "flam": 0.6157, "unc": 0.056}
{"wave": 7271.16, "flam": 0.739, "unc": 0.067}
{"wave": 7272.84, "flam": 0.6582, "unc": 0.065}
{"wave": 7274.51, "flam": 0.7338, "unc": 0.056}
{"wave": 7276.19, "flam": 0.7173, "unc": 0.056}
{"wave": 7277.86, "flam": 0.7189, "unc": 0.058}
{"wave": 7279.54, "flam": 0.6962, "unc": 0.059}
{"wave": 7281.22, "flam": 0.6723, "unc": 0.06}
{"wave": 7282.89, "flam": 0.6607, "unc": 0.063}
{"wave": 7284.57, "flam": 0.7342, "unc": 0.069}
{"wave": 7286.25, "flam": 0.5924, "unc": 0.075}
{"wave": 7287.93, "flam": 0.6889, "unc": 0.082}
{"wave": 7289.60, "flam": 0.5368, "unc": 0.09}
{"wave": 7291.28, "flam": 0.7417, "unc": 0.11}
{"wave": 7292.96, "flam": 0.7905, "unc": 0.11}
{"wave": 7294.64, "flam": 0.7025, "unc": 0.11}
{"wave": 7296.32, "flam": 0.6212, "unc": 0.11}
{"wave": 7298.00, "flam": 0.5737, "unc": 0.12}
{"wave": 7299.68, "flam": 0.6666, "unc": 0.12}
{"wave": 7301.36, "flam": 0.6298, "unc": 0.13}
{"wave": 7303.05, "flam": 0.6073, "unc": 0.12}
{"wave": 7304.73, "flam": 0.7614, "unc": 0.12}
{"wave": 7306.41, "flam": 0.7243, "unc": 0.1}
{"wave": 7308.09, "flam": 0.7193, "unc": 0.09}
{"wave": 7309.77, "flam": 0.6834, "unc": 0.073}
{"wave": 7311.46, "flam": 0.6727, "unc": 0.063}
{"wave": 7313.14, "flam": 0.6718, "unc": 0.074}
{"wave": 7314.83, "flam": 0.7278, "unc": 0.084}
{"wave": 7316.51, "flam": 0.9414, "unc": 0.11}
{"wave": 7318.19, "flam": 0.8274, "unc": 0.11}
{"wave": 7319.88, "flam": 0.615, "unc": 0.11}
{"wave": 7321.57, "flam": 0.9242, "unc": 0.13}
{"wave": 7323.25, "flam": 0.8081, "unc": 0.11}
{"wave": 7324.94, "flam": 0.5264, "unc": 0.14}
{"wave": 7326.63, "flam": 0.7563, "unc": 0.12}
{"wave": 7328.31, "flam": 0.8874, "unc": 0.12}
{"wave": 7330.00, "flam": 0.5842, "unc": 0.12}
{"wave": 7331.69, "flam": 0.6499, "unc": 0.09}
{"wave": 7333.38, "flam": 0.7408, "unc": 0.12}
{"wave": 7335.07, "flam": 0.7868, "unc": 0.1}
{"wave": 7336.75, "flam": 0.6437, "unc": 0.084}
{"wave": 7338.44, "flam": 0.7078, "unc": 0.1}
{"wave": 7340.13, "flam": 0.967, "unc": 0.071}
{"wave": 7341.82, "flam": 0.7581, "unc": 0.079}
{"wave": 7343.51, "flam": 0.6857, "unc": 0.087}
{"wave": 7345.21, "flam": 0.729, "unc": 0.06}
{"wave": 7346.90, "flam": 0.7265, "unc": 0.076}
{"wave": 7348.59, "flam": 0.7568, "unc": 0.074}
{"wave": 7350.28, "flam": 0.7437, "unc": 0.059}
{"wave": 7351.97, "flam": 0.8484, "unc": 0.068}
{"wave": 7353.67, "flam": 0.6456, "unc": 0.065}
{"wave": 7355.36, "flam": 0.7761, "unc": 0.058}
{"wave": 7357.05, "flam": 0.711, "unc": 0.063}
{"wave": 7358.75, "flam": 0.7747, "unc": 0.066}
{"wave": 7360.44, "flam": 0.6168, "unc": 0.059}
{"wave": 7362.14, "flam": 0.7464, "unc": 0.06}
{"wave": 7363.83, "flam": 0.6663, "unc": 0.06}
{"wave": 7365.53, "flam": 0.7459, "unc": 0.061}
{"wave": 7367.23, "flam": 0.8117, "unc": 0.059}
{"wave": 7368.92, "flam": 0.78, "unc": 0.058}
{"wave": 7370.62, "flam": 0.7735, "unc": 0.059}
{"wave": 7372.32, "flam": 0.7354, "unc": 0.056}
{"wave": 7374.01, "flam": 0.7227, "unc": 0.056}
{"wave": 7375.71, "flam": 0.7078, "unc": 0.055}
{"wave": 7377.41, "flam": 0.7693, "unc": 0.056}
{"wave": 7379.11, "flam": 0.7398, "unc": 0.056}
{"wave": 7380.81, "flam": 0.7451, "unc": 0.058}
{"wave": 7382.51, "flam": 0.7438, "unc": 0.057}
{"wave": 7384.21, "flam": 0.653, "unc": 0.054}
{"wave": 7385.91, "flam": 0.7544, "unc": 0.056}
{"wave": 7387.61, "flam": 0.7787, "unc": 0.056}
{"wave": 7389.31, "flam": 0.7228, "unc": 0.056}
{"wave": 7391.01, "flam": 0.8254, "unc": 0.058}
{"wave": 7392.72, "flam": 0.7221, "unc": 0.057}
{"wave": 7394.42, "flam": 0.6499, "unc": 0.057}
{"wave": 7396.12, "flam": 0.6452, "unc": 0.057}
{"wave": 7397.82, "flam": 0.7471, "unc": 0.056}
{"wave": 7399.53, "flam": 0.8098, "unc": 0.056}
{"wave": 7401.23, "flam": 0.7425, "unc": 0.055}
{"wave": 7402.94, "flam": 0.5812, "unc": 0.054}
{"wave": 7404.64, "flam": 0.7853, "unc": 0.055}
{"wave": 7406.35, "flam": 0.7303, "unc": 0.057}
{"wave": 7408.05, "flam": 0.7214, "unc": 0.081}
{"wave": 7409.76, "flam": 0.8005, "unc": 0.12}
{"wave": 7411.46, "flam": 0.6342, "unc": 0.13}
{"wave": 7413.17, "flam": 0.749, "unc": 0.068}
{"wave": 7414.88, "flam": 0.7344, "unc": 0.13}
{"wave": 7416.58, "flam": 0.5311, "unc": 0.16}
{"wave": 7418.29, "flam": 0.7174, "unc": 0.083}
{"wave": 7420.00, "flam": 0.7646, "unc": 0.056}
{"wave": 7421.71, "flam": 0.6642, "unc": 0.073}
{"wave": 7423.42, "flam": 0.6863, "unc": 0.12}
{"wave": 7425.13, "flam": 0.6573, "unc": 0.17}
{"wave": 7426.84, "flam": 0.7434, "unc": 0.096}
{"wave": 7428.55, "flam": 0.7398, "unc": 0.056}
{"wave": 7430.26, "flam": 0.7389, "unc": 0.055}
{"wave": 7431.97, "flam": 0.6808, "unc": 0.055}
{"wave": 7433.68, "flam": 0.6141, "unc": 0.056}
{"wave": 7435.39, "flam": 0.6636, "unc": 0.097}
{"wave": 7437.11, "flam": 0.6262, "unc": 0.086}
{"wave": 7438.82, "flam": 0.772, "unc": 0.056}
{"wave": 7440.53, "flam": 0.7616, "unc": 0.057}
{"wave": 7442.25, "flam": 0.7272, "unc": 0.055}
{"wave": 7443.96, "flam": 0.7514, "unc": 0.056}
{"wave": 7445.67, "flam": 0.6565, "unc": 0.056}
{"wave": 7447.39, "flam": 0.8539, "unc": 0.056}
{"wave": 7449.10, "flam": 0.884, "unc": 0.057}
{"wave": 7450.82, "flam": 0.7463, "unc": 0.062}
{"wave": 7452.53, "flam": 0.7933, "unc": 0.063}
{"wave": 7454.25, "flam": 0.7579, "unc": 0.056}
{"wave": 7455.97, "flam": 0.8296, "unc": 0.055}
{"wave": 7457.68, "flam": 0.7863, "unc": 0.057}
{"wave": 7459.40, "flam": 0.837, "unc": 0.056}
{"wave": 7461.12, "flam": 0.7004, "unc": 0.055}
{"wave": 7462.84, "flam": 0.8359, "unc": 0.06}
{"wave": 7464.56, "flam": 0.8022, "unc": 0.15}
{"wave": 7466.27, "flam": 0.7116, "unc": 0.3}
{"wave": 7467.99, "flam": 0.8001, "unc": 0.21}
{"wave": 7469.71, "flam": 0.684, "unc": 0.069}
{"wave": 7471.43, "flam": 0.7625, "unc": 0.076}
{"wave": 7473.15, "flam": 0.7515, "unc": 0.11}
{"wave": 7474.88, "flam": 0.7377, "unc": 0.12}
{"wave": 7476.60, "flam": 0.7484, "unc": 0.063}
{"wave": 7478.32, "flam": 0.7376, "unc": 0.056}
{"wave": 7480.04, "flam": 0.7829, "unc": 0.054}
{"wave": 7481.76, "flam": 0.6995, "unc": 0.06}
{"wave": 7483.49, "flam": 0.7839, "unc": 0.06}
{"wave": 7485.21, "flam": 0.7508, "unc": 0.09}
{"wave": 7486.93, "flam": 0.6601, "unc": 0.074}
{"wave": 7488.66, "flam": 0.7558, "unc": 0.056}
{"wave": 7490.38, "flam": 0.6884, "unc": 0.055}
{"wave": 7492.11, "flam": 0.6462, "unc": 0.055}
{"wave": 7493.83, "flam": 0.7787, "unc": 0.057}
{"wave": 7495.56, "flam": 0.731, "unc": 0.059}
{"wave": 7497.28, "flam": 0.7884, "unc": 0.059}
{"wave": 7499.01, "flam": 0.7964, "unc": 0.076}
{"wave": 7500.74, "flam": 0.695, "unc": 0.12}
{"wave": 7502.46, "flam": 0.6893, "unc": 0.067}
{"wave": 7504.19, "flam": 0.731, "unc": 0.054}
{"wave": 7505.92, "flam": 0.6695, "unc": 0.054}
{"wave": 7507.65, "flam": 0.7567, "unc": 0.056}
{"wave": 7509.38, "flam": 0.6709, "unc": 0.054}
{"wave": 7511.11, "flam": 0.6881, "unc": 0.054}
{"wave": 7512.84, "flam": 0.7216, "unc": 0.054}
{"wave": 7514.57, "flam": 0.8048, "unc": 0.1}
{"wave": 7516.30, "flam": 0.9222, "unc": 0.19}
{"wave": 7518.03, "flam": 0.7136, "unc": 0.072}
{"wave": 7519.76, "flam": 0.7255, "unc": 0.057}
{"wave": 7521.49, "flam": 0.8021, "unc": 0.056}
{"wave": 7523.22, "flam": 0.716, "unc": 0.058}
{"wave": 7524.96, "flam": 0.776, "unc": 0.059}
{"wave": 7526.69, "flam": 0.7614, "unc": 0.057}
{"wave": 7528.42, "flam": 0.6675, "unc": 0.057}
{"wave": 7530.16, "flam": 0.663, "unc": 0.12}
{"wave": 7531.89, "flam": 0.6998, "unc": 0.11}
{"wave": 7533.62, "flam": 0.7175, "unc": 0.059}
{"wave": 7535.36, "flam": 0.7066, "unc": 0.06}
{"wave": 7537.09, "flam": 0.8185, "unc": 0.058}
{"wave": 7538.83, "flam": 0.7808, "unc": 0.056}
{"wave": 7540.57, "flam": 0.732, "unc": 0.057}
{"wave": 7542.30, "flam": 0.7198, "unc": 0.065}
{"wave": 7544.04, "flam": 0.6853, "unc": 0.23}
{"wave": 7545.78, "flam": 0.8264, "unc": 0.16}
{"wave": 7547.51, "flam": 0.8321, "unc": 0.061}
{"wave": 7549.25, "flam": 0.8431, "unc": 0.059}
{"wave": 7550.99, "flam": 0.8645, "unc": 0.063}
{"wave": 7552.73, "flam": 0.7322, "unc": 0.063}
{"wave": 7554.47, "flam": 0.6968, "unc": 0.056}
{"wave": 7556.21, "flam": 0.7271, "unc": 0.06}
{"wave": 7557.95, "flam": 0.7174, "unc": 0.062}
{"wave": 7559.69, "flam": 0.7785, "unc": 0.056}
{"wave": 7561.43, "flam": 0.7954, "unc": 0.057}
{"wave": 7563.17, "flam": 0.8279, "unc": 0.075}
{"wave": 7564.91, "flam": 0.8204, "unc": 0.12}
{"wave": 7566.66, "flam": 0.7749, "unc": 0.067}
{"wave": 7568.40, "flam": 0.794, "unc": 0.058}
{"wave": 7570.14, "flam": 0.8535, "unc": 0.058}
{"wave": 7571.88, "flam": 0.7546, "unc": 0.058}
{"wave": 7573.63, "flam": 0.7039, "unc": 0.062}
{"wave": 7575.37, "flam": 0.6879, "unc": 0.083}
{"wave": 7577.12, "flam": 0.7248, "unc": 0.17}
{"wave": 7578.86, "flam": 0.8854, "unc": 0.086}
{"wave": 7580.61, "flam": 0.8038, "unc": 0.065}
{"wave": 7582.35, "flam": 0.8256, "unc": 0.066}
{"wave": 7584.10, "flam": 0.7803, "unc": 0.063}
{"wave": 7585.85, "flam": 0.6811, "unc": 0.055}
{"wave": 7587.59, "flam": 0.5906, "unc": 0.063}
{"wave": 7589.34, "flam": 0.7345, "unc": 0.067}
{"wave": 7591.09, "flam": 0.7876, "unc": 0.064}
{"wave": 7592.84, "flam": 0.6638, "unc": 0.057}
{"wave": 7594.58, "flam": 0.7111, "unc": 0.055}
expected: 0.69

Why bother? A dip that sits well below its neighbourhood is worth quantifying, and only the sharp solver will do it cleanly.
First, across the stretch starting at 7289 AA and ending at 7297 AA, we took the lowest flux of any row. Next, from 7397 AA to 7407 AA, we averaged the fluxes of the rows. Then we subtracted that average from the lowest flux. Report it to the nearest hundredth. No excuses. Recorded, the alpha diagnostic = -0.20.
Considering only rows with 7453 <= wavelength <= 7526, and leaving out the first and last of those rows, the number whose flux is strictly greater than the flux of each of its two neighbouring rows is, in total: 15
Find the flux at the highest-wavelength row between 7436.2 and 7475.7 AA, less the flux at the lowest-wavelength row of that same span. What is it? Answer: 0.11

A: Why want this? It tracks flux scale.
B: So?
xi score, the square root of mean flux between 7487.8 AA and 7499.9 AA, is 0.861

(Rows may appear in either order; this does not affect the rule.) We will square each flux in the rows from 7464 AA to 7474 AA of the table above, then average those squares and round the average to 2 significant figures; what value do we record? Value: 0.57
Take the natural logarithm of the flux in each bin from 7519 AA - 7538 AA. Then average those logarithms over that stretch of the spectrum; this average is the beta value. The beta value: -0.314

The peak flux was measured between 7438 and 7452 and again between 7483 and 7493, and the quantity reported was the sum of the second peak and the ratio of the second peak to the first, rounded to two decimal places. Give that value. 1.67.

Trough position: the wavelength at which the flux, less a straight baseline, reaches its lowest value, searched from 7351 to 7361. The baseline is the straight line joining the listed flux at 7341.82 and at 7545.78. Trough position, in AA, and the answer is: 7360.44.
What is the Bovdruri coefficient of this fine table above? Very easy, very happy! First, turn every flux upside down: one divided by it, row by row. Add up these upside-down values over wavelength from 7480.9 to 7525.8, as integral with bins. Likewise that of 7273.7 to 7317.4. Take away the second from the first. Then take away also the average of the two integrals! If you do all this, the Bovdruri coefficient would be -65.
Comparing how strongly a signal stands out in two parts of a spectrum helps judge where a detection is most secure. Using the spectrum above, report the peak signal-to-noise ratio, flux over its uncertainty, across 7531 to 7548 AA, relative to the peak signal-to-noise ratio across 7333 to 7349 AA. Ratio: 1.04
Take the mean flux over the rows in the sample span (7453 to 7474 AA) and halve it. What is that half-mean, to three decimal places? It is 0.386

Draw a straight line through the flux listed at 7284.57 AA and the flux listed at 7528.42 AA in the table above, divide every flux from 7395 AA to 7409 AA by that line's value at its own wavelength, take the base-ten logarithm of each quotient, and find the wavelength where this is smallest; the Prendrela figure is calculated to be 7402.94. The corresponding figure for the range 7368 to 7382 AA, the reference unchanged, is 7375.71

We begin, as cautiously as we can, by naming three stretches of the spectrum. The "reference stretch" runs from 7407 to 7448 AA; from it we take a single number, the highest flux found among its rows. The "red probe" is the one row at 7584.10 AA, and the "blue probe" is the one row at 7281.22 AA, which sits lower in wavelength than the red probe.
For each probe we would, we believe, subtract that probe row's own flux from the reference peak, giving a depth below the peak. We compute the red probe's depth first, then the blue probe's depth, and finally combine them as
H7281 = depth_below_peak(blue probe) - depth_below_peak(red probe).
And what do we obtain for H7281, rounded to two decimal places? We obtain 0.11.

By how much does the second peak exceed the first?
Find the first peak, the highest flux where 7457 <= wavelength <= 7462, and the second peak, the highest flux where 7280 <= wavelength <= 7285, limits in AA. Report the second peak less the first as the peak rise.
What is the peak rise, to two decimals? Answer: -0.10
